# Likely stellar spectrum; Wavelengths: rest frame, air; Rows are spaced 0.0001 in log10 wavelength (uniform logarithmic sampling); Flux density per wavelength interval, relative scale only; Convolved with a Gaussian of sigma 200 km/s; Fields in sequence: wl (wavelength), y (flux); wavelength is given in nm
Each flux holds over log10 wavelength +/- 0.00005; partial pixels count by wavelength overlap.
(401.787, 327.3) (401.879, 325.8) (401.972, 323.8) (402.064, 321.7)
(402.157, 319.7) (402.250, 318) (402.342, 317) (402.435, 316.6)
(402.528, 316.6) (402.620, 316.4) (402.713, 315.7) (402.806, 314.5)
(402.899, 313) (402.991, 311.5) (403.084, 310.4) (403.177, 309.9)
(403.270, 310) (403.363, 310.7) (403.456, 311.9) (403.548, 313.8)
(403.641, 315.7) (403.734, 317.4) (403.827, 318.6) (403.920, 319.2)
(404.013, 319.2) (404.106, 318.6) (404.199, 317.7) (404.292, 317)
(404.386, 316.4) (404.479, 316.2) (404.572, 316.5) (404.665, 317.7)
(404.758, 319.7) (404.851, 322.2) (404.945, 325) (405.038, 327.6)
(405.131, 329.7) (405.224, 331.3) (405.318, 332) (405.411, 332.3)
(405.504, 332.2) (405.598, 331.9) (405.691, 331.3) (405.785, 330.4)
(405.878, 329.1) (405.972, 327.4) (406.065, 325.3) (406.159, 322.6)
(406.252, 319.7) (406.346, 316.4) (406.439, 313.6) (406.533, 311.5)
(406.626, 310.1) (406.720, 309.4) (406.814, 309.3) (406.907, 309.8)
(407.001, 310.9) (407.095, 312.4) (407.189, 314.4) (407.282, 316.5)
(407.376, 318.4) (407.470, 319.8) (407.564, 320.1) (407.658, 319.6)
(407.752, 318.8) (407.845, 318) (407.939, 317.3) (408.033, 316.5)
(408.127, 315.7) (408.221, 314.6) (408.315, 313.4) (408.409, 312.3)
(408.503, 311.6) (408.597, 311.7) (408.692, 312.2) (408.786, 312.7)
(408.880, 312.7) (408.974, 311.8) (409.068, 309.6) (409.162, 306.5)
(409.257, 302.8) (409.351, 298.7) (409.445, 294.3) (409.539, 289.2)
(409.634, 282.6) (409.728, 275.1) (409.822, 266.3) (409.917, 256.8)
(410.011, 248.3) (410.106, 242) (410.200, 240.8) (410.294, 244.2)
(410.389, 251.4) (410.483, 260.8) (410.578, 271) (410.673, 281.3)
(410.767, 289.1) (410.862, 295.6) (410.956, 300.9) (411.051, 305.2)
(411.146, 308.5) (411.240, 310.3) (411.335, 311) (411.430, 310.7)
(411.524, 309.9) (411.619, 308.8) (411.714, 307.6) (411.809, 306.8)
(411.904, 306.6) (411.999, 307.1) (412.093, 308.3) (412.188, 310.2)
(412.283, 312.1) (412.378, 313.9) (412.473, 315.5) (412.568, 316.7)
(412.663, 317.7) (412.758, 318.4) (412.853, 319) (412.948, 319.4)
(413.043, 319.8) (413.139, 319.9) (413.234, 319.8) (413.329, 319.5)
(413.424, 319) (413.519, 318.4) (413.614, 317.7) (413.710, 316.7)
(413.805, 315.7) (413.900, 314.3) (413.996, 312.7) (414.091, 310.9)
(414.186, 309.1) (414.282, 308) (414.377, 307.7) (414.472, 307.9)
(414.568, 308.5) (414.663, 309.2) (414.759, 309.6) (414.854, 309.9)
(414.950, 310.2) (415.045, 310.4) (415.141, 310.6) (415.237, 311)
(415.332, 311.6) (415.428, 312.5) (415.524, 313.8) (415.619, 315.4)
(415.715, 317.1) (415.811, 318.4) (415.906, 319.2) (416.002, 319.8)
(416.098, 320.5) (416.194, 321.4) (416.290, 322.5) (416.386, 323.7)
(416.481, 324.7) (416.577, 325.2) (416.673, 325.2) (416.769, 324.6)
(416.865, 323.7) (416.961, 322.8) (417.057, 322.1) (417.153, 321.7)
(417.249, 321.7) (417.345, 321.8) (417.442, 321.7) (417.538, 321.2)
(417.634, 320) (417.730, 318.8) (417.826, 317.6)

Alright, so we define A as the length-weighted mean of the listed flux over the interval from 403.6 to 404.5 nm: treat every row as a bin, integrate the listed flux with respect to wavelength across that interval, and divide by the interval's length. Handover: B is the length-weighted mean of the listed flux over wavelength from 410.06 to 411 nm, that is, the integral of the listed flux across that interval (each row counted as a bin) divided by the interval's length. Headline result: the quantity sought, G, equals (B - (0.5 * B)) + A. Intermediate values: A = 317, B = 268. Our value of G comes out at 451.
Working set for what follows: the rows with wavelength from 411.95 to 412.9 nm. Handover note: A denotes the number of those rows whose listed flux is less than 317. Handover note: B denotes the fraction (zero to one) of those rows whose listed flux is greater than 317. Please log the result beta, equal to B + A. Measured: 7.3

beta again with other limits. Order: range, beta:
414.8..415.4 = 6.0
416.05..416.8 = 1.0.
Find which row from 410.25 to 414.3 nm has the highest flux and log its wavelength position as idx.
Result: 413.139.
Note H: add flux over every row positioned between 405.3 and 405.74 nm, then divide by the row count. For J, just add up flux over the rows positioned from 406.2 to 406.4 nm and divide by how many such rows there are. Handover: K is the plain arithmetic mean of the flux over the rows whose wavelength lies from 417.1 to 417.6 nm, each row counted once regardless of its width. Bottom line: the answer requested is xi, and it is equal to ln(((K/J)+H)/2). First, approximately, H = 332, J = 318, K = 322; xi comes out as 5.11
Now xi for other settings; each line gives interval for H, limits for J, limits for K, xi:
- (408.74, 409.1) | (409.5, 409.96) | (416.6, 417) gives 5.05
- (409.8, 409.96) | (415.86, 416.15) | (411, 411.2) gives 4.88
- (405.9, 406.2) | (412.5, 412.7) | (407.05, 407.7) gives 5.09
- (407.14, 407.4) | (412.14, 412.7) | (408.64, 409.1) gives 5.07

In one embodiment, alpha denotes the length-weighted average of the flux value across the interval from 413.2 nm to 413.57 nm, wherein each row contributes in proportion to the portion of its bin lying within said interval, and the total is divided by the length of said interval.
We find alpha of 320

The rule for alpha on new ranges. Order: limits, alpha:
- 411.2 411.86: 309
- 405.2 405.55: 332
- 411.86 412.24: 309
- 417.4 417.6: 322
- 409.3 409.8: 287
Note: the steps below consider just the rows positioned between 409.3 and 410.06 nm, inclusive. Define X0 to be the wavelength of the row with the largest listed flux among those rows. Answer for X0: 409.351 nm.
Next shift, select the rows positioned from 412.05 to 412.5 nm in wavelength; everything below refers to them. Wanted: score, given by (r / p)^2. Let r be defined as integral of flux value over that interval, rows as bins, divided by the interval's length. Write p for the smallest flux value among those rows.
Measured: 1.02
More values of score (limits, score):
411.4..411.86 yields 1.01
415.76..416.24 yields 1.01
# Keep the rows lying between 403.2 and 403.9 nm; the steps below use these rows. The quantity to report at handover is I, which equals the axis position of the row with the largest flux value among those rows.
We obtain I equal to 403.827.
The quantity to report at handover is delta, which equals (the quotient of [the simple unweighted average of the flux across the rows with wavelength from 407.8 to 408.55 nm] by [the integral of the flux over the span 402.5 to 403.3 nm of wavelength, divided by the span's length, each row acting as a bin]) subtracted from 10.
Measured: 8.99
